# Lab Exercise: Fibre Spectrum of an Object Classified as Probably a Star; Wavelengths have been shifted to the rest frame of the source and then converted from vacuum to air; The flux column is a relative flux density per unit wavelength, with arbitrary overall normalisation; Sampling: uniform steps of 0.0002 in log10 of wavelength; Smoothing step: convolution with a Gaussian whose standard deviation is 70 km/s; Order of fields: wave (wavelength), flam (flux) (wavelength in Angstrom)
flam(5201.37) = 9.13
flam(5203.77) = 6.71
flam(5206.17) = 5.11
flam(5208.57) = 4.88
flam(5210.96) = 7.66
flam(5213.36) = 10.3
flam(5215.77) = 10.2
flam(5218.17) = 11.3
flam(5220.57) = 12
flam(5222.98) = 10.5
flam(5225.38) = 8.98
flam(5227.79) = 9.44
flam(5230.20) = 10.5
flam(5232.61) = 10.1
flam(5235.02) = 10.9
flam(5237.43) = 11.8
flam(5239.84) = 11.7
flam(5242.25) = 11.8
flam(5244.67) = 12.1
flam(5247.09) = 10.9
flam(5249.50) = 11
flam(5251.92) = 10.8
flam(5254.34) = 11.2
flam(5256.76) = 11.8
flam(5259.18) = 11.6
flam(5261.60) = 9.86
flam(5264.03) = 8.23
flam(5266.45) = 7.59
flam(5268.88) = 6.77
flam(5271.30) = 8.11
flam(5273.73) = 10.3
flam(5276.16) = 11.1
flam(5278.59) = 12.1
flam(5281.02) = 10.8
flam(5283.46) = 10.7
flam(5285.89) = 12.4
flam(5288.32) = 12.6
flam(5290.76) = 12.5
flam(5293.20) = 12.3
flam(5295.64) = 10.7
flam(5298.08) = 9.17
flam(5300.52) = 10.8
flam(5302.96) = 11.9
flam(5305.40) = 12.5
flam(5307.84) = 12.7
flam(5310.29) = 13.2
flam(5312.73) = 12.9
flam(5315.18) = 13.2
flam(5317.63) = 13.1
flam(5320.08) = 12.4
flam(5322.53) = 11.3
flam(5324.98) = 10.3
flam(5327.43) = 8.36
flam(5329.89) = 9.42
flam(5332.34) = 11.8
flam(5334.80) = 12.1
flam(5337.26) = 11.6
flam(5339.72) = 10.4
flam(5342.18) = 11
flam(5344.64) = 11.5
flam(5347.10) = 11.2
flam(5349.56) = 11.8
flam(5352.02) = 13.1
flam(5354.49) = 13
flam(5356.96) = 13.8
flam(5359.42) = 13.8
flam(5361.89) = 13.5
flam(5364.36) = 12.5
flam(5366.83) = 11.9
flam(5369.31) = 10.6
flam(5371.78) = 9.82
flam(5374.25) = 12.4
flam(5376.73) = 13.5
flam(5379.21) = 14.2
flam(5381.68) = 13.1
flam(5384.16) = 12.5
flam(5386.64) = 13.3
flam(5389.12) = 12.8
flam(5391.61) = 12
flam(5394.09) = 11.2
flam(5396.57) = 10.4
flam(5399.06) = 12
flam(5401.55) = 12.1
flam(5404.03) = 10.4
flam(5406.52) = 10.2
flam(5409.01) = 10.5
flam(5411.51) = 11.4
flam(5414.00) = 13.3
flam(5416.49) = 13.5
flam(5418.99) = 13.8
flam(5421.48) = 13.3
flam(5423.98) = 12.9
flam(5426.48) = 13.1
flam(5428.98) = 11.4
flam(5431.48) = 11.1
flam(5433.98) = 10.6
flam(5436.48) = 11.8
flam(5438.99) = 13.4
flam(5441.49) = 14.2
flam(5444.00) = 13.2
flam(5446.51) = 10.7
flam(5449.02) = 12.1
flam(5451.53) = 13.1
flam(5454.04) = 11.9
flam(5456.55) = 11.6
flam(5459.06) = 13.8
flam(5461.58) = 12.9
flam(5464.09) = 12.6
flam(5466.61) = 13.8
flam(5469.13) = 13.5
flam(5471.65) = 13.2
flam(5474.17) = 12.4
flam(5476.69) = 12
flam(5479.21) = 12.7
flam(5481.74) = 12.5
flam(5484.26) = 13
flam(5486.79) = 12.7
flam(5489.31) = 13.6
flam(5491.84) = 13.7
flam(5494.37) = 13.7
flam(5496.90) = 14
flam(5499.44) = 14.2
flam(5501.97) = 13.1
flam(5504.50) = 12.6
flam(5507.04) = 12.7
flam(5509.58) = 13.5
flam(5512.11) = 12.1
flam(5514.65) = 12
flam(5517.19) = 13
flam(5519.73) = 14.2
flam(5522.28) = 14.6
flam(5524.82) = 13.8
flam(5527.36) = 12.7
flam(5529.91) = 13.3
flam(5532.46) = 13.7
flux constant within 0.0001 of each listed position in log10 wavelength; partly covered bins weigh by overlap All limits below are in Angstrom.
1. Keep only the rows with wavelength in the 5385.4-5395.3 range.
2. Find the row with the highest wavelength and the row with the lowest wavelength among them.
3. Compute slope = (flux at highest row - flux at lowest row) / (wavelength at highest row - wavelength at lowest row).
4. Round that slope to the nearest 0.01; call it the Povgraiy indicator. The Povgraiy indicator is -0.28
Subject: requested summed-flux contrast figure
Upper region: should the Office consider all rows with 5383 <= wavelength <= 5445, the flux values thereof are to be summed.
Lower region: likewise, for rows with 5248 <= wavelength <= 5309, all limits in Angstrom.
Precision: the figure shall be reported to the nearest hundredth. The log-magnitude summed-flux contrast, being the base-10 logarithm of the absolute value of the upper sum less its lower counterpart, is 1.54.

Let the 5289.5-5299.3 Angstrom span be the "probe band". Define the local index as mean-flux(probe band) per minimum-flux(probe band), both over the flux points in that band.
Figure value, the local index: 1.22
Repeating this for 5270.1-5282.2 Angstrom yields 1.29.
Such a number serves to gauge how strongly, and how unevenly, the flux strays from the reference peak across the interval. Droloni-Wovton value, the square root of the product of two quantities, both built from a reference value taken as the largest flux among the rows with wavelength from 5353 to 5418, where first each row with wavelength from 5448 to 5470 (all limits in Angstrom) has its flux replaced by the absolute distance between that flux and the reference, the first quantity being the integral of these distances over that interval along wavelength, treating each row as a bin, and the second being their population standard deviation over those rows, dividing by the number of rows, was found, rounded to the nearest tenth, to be 4.9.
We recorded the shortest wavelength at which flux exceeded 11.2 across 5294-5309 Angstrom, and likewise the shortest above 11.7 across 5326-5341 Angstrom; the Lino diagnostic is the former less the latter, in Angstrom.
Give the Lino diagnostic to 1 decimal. -29.4 Angstrom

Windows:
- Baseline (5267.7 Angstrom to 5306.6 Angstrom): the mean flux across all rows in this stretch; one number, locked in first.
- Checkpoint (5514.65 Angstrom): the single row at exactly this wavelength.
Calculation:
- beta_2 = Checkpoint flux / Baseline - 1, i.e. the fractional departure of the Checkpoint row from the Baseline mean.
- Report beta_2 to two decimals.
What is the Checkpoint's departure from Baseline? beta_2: 0.10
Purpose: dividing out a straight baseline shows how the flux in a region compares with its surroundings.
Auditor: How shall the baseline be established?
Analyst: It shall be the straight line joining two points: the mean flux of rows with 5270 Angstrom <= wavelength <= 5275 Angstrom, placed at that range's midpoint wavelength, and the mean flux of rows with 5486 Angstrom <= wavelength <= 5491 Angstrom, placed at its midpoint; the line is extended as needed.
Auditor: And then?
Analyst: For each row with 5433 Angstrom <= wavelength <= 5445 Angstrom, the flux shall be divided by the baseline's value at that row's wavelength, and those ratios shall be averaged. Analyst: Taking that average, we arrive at 1.03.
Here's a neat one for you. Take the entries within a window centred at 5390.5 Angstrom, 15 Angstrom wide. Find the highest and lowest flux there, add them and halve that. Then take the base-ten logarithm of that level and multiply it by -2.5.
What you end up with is -2.68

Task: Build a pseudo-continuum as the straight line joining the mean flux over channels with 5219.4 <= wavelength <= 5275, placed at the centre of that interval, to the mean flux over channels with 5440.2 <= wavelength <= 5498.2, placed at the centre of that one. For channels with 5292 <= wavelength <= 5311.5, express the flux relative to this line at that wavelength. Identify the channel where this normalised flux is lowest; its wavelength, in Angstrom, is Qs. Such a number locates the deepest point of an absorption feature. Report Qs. 5298.08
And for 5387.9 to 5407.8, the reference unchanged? 5406.52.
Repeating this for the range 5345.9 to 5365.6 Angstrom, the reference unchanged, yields 5347.10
